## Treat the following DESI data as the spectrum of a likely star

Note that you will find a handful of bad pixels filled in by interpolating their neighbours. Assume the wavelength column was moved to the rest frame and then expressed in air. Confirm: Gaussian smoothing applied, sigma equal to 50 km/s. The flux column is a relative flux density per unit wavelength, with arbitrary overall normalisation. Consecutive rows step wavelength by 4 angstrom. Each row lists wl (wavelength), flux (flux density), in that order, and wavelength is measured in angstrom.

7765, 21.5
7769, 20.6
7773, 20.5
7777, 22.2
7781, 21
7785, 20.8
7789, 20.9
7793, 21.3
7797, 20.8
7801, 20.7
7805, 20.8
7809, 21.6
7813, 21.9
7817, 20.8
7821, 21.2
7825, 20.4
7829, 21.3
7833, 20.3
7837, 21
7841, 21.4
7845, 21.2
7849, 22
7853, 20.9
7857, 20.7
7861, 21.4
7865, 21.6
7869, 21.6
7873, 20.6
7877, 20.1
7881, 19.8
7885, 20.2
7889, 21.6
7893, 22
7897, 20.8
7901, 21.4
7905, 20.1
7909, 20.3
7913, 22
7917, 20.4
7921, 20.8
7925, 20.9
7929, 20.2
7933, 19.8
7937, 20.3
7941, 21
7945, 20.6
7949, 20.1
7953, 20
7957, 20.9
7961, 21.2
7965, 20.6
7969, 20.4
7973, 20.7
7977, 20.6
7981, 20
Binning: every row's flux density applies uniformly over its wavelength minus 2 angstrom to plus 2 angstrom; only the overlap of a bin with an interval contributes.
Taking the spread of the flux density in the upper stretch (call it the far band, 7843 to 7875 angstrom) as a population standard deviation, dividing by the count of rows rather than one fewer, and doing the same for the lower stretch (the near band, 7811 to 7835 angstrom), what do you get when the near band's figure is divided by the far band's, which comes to 1.20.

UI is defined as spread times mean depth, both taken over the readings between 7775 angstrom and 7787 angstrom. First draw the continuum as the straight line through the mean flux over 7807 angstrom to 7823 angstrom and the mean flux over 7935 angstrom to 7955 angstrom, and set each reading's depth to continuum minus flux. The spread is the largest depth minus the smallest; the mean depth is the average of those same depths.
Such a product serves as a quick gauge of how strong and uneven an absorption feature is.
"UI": 0.40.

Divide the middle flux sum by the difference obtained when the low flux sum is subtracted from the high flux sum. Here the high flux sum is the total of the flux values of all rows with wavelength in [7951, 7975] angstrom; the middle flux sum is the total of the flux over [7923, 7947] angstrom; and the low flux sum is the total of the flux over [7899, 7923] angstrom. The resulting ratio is -102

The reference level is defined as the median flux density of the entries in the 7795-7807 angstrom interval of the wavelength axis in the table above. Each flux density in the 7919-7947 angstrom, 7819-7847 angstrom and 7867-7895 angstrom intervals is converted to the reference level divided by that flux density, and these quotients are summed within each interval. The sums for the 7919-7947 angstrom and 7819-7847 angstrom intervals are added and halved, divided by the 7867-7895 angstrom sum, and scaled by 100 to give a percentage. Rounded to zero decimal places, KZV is 100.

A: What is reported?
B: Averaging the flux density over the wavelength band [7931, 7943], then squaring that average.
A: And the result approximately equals 415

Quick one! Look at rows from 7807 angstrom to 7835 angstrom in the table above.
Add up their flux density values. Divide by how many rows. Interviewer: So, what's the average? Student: 21.1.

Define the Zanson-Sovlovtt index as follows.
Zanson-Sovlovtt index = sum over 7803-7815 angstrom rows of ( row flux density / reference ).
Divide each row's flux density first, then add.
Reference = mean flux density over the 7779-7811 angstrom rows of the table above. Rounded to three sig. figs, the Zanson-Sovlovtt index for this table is 3.06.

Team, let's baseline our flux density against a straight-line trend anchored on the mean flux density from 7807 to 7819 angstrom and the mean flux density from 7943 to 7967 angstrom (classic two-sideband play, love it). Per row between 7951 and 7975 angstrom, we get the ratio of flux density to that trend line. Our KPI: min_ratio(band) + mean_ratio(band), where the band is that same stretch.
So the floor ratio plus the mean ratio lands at 1.98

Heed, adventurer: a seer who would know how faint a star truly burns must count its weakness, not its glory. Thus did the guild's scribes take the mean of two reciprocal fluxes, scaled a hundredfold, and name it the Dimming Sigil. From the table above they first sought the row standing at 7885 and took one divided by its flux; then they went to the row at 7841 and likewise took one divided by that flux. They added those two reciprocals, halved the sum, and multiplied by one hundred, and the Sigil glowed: 4.81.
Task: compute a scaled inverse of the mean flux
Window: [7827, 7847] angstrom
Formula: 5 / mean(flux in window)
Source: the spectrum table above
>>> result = 0.238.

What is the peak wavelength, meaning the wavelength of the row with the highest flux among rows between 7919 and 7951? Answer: 7941 angstrom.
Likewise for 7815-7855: 7849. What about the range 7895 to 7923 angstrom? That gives 7913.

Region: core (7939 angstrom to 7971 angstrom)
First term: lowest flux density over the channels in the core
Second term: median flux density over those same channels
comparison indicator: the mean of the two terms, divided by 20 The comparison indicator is 1.015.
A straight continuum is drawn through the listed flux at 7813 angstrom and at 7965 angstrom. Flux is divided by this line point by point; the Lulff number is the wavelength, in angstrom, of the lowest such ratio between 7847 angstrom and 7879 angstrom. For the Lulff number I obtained 7877 angstrom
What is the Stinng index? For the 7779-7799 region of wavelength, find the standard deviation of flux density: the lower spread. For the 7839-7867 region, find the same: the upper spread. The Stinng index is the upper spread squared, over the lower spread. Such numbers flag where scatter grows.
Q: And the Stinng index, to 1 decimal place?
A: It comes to 0.9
